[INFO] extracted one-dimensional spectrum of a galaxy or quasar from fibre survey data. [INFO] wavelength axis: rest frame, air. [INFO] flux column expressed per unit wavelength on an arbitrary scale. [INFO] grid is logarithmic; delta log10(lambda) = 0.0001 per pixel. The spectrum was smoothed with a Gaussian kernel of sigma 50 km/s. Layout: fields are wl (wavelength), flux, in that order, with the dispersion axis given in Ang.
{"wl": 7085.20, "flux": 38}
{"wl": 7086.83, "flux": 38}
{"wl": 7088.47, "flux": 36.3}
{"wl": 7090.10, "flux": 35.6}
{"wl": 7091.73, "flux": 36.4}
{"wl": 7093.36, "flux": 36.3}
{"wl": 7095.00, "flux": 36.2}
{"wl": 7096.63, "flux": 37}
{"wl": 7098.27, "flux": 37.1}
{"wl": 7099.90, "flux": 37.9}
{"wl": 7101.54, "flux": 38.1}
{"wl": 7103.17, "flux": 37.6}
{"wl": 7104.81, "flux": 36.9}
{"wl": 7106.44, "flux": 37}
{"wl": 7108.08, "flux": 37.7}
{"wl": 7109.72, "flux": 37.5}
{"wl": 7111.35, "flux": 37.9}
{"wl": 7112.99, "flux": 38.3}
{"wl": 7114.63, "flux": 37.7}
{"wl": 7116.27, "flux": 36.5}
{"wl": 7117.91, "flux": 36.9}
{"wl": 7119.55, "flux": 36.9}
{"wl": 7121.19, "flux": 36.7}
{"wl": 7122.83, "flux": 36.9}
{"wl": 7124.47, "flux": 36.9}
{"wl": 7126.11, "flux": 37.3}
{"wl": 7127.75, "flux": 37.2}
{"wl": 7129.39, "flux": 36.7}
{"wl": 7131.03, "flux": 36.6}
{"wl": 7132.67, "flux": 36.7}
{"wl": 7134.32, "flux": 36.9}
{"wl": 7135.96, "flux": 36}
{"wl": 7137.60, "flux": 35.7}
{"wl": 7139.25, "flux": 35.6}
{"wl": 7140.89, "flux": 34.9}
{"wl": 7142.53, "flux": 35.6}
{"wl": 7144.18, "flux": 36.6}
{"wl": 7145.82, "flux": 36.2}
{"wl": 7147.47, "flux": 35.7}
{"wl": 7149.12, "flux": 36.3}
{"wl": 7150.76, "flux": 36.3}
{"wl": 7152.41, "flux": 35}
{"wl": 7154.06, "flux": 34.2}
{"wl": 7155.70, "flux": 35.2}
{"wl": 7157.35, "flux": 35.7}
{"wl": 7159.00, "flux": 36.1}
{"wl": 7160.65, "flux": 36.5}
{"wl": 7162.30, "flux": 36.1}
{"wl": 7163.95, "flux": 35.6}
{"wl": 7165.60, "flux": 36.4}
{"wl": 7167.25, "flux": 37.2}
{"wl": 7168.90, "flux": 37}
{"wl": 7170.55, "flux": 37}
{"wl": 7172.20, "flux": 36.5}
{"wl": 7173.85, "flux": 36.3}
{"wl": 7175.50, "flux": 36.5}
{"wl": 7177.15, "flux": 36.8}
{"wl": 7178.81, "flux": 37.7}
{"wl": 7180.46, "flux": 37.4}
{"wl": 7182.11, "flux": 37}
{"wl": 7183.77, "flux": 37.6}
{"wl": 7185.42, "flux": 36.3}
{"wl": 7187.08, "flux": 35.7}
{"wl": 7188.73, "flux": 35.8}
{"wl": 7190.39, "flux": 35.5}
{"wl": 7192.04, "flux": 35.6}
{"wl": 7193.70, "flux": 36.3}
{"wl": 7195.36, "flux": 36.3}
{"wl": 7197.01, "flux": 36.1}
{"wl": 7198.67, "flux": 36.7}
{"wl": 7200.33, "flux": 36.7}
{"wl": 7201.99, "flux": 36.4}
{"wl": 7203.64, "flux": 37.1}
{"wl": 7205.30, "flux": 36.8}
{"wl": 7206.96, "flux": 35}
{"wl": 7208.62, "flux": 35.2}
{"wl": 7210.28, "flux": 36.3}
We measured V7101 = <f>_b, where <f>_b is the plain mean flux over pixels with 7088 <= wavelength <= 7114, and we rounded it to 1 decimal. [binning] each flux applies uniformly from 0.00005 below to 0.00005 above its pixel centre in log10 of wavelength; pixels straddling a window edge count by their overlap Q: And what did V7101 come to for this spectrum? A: 37.1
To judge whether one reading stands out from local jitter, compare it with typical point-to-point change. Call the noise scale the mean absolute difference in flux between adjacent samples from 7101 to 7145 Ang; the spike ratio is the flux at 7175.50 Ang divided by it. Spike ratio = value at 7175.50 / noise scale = 89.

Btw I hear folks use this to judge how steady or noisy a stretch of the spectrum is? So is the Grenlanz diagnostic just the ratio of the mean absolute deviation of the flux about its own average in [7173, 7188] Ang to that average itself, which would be 0.015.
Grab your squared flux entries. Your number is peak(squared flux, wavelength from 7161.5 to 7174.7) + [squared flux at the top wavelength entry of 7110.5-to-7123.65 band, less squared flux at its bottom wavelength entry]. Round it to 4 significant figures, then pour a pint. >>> 1309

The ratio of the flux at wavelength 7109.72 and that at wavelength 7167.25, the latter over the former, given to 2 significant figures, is 0.99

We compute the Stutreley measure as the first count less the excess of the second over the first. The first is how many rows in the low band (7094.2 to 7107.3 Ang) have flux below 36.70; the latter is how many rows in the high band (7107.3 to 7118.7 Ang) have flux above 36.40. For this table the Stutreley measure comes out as -5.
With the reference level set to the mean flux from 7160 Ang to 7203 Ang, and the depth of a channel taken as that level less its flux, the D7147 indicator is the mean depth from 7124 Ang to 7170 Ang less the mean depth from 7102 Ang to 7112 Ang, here 1.3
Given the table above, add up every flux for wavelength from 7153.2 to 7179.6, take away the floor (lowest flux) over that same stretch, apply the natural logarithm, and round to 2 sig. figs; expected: 6.3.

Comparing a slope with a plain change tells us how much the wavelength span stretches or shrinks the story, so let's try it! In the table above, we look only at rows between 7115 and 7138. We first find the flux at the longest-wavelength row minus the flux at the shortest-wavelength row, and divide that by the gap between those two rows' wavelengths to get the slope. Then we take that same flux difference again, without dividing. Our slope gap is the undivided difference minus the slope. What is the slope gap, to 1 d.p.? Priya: -0.8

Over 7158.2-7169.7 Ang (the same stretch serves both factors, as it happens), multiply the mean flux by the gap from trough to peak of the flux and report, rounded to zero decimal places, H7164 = 58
